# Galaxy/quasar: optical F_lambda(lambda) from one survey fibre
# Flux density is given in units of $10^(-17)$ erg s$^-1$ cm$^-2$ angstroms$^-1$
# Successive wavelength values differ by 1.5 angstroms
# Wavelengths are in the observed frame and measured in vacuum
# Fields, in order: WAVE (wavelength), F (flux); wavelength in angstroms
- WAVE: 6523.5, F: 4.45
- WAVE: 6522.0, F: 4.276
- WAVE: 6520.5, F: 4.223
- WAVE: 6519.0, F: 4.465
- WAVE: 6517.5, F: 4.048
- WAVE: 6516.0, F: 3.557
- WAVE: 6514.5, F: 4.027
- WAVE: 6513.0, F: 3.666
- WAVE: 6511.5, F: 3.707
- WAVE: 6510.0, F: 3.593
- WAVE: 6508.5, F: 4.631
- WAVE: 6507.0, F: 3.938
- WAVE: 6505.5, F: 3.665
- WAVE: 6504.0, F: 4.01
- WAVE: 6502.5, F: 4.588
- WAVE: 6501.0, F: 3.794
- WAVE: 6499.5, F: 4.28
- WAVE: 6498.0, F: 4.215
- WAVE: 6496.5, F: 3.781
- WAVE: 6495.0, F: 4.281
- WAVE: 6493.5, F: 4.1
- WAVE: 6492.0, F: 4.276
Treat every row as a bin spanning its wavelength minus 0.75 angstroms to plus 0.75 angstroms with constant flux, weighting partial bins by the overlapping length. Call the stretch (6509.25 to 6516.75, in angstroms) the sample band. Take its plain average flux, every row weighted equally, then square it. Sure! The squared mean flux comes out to 14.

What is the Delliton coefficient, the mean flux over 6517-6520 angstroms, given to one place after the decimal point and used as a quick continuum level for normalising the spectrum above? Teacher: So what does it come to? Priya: 4.3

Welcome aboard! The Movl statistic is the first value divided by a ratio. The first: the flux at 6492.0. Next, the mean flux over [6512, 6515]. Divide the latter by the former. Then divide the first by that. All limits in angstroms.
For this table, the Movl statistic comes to 4.8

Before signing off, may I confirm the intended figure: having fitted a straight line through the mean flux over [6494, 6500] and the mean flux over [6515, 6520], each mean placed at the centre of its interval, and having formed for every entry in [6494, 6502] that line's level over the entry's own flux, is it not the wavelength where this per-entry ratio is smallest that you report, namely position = 6499.5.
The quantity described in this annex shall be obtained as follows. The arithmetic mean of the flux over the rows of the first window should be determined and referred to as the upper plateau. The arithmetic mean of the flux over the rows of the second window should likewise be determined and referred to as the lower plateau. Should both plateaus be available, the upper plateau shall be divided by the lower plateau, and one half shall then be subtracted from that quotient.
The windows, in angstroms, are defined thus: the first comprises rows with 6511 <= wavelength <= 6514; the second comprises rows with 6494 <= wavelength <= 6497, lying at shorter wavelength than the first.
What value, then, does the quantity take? 0.415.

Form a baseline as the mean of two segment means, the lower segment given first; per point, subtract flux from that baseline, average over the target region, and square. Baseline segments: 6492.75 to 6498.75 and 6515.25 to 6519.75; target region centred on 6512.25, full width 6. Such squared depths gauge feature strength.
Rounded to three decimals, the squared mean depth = 0.096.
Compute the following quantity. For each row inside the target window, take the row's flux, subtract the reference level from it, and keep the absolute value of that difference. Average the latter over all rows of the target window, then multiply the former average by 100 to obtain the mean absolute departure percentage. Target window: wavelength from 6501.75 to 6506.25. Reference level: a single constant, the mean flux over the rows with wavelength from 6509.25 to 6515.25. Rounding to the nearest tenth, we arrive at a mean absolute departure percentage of 39.5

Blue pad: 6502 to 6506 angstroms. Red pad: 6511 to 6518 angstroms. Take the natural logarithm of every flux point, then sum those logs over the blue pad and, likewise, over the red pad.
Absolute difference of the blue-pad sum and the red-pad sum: 2.5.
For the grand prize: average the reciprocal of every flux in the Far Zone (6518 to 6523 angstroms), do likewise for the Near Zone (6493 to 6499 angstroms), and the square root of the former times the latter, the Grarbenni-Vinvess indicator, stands 0.238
